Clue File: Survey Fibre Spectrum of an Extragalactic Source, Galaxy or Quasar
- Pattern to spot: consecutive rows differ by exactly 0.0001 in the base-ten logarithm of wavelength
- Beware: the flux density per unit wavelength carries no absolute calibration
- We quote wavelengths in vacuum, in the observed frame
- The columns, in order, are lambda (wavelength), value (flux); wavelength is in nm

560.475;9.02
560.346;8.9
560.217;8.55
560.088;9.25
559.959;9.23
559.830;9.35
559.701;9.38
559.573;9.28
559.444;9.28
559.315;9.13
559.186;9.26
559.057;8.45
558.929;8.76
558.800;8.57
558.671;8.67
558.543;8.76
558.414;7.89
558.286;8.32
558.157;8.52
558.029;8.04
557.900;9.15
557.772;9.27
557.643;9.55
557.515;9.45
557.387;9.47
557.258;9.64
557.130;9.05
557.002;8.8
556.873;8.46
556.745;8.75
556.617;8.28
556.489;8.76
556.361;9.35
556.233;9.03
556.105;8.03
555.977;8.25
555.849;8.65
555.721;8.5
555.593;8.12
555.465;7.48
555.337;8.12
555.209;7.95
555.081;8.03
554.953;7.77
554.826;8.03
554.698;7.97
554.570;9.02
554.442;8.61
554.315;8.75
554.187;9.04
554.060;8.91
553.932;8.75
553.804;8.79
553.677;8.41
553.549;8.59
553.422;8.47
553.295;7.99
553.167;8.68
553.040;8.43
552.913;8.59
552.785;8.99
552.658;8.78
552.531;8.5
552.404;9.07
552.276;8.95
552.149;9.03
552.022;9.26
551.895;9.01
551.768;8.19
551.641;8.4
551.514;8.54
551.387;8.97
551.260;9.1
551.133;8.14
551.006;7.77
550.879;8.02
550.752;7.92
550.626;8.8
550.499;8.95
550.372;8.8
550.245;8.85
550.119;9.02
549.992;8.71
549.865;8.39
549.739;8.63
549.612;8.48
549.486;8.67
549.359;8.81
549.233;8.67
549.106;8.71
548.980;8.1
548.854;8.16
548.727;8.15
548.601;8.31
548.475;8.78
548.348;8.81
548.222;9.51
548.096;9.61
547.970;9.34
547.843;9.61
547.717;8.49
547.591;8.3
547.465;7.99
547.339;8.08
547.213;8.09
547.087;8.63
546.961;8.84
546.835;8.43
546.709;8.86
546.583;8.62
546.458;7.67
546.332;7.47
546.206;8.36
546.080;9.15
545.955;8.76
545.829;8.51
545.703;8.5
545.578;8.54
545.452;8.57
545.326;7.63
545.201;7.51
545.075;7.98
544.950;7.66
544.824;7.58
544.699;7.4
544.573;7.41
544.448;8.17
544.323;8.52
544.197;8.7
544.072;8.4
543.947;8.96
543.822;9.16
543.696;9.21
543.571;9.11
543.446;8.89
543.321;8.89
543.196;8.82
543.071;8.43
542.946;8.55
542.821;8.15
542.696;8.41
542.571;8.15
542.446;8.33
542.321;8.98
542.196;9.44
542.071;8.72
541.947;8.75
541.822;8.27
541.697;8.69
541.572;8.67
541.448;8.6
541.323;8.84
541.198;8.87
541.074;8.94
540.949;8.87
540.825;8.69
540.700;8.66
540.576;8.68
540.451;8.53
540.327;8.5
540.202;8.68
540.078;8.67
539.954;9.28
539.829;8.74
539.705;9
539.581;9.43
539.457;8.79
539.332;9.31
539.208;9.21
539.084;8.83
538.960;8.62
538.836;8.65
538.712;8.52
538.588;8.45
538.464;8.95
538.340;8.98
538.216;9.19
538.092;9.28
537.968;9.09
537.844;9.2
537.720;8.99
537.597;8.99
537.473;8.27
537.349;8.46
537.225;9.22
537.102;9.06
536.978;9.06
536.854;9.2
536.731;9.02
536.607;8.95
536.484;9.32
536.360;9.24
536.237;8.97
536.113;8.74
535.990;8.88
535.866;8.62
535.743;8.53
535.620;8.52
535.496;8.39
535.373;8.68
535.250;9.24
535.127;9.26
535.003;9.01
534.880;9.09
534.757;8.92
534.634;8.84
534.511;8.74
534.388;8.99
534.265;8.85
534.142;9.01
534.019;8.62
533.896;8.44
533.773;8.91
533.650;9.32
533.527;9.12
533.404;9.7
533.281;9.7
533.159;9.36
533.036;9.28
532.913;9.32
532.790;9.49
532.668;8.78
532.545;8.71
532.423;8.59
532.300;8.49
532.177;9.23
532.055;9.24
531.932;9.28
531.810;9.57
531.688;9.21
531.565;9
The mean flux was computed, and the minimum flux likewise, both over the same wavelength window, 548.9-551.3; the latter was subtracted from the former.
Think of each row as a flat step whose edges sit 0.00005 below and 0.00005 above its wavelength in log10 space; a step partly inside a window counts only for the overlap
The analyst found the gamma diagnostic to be 0.78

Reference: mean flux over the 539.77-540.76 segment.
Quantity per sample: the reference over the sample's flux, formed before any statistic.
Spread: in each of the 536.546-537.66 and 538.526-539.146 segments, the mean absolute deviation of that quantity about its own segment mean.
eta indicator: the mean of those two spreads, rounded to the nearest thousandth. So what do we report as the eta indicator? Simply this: 0.020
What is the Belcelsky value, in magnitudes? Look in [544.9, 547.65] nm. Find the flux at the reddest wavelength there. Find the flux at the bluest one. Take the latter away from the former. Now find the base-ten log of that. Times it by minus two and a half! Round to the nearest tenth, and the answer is 0.5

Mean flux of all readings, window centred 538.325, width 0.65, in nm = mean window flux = 8.97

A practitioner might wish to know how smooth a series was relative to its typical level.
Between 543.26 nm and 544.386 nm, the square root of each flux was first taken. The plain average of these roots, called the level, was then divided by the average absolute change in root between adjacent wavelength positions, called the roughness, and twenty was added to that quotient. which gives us 108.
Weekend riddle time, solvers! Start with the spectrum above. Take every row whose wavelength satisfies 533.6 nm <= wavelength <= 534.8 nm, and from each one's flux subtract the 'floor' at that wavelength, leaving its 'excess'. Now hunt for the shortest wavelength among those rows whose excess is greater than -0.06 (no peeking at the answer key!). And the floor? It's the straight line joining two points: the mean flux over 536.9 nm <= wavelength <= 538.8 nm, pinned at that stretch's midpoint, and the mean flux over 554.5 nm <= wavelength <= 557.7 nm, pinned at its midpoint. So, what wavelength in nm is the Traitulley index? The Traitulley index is 533.650 nm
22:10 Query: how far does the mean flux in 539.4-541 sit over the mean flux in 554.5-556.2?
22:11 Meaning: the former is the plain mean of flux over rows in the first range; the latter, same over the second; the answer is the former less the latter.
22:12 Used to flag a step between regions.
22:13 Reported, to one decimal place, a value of 0.7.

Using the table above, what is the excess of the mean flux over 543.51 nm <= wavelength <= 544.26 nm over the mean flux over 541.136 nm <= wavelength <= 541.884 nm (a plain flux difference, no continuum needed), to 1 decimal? 0.3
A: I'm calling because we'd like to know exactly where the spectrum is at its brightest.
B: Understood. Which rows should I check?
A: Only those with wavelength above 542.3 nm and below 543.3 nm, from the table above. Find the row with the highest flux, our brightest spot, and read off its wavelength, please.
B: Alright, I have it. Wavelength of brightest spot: 542.321 nm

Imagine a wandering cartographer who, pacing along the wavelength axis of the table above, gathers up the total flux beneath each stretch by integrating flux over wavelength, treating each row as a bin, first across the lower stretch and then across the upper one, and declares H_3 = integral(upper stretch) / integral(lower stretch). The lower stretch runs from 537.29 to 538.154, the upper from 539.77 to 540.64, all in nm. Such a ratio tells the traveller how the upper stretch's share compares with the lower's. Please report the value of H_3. 0.99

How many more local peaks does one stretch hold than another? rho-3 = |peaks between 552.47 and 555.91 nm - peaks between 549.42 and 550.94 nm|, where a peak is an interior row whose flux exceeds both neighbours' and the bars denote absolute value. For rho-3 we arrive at 6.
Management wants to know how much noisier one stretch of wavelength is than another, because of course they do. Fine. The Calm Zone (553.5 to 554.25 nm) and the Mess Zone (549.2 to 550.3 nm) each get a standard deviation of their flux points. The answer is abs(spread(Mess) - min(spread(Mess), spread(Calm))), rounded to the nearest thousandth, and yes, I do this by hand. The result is 0.000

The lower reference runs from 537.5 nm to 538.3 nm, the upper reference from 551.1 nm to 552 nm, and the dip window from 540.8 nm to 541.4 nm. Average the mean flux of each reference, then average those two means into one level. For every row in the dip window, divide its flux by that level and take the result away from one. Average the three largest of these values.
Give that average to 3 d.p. 0.008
